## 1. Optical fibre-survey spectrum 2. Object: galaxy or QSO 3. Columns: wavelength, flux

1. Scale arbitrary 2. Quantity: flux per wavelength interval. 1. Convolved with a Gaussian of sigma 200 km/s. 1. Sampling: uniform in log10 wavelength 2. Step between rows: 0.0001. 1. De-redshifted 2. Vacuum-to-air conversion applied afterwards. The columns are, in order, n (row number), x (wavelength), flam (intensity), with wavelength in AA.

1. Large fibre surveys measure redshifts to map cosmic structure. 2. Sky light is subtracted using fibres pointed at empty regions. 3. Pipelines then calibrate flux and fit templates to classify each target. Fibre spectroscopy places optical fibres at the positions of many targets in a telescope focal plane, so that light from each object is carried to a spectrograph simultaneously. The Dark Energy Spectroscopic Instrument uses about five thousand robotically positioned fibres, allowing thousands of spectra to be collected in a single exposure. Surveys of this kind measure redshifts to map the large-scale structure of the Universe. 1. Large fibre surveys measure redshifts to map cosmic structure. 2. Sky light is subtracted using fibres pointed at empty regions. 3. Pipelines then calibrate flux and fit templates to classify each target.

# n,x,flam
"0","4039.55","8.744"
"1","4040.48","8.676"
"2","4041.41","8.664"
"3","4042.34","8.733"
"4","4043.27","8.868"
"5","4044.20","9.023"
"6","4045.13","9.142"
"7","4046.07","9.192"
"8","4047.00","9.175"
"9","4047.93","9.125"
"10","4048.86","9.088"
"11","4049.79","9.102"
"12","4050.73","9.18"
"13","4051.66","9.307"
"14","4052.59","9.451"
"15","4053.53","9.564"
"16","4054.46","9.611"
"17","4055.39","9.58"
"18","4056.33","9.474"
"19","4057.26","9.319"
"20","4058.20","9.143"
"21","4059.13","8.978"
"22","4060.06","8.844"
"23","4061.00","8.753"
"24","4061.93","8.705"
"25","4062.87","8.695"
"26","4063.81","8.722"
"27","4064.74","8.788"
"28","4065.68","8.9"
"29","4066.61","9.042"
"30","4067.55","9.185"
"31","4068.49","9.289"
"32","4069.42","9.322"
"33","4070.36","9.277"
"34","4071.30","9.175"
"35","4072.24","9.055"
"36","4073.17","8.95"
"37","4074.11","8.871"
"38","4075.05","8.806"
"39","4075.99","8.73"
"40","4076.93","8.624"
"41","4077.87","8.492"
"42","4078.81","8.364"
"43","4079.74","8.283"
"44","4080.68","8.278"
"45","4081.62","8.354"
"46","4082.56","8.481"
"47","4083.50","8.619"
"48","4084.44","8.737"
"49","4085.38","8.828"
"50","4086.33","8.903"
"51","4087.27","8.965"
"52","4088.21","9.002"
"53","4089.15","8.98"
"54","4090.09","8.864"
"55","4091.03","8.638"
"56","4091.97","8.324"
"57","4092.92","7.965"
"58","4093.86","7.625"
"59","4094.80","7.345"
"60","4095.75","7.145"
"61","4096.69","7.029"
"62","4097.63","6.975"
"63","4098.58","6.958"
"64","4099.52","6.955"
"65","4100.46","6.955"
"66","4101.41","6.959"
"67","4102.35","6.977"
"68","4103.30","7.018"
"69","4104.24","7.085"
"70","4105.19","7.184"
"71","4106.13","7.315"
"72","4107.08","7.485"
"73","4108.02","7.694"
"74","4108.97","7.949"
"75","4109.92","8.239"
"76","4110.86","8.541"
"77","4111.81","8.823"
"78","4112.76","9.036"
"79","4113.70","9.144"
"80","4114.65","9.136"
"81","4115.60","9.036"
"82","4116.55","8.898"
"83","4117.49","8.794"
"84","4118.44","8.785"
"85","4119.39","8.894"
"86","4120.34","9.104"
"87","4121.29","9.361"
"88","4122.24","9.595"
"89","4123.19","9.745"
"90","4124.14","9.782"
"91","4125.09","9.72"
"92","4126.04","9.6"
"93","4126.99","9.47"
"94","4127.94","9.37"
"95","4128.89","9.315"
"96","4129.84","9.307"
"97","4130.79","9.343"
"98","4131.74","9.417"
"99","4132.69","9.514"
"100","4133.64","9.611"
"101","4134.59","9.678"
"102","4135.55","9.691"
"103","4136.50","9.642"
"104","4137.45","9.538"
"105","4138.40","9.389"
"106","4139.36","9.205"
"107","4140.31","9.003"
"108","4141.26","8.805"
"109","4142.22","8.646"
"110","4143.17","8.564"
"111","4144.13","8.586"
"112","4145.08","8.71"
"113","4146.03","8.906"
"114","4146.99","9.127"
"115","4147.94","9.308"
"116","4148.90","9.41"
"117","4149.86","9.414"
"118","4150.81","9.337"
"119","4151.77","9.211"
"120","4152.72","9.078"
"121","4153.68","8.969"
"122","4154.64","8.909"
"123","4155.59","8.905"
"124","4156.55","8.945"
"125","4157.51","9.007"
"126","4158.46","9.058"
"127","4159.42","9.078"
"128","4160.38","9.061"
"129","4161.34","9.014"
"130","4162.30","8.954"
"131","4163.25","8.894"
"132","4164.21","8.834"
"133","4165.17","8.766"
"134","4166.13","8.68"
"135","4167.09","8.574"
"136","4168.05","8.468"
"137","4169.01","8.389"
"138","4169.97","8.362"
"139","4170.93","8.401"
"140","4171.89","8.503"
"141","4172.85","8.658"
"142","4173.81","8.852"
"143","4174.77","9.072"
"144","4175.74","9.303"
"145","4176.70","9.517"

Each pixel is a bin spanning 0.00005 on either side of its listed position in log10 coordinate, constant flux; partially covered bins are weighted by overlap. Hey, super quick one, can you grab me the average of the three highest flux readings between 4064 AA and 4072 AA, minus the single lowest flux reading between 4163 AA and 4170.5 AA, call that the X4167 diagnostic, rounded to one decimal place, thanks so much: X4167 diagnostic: 0.9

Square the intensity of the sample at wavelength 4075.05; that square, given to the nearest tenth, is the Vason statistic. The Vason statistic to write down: 77.5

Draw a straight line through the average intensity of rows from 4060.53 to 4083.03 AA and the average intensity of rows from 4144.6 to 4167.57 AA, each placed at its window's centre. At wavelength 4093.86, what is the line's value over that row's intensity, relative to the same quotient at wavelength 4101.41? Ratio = 0.91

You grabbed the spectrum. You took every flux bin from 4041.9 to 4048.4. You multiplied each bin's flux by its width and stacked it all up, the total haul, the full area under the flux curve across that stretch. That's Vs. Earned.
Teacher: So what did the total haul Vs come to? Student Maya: 59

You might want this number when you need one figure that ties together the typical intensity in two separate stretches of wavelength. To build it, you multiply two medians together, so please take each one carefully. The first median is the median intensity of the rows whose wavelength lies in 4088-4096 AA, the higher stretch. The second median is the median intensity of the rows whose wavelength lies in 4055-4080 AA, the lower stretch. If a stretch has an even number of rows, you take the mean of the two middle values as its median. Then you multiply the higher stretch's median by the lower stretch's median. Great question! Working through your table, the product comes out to 74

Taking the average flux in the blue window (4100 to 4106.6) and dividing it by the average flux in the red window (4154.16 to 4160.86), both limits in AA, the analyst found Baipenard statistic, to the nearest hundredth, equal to 0.79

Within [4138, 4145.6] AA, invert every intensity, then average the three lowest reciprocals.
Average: 0.109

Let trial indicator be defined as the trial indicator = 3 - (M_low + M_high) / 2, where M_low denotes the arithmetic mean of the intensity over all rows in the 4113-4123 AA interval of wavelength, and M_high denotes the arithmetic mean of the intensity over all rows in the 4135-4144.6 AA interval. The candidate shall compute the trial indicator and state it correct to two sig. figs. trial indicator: -6.1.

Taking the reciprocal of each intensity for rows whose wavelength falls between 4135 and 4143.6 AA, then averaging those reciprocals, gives 0.109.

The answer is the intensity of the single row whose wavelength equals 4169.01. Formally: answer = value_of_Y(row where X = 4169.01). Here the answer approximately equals 8.389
